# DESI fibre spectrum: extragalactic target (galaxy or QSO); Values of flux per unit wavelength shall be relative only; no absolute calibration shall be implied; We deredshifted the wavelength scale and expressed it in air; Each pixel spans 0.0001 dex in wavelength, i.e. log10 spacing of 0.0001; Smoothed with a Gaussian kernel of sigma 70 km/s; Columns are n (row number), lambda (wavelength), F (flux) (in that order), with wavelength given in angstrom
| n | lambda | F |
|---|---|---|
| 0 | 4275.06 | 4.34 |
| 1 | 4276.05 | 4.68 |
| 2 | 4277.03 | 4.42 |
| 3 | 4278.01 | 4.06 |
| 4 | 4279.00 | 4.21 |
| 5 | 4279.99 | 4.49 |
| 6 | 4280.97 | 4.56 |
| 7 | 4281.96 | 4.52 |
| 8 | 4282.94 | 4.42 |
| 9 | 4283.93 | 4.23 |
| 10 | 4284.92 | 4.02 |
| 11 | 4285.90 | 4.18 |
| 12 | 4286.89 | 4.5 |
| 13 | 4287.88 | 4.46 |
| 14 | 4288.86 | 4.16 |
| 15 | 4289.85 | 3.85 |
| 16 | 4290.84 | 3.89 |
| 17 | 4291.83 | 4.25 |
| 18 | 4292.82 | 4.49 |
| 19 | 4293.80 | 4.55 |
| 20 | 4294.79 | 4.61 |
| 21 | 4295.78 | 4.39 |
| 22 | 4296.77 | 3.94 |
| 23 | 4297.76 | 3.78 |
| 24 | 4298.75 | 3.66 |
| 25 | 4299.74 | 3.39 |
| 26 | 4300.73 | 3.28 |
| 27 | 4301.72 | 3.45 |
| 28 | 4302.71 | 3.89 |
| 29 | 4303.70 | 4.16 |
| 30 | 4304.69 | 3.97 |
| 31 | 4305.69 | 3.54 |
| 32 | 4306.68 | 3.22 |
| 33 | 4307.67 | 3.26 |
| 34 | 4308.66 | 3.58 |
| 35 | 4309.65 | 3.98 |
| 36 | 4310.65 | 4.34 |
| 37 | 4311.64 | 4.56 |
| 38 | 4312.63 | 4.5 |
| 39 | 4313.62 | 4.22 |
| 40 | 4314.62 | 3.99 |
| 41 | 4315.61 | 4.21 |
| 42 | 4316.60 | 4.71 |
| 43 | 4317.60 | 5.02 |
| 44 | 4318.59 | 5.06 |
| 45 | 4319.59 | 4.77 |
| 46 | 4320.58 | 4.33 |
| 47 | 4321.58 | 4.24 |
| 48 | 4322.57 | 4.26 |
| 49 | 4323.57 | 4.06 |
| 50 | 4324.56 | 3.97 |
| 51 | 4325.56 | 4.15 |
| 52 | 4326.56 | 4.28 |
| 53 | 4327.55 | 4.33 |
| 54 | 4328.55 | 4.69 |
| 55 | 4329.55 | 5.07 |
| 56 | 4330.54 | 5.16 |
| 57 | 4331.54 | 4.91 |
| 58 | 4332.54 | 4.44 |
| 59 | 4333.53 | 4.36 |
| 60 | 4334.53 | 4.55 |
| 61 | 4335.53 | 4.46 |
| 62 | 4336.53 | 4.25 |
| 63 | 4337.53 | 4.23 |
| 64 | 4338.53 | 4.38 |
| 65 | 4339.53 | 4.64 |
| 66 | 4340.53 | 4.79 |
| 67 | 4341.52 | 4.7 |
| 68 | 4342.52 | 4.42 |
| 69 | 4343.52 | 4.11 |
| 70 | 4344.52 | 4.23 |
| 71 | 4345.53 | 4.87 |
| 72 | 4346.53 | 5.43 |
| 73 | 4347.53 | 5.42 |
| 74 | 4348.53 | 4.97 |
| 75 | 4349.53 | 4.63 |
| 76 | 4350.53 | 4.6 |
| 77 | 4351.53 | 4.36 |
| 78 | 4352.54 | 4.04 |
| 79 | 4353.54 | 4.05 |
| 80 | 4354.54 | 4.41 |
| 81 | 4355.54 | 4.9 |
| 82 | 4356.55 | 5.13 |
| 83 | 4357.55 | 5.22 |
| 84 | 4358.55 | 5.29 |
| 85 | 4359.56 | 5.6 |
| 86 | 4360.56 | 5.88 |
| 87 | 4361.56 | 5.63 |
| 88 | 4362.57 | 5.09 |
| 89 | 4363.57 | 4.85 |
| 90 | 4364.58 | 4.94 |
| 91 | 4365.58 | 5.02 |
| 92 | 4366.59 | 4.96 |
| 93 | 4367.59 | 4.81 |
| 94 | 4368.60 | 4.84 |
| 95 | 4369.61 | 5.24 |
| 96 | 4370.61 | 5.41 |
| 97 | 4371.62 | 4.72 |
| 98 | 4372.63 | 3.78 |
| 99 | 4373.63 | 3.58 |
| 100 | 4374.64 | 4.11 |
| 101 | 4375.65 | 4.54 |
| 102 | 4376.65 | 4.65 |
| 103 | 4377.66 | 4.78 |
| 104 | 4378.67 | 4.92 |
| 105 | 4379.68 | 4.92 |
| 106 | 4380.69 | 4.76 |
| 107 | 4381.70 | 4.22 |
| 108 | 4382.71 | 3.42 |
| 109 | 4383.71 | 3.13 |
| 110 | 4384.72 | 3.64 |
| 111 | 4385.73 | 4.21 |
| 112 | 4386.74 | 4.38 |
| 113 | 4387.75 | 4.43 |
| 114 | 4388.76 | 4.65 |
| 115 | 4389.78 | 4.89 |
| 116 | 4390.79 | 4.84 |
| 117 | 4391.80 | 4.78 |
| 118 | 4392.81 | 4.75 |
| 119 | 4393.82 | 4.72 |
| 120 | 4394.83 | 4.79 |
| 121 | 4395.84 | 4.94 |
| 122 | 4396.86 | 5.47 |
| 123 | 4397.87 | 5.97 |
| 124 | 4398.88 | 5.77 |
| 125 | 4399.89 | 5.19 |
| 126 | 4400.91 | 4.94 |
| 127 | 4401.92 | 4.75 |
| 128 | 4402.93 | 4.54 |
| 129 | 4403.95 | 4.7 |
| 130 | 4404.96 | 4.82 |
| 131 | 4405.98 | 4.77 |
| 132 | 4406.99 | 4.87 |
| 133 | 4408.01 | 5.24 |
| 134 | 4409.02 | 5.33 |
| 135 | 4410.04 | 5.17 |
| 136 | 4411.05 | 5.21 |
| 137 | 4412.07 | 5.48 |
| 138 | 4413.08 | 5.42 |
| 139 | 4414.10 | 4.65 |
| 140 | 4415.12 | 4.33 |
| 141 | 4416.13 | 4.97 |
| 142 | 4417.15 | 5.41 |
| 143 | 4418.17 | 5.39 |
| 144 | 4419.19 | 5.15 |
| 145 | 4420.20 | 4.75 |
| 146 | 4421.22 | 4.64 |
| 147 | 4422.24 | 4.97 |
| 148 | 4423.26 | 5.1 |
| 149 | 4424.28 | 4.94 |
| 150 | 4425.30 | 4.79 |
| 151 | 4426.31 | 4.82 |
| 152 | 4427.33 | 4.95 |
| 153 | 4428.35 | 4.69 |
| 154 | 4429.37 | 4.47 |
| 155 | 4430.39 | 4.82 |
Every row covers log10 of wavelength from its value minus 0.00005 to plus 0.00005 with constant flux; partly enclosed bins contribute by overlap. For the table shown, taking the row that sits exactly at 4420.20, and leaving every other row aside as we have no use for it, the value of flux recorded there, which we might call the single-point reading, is 4.75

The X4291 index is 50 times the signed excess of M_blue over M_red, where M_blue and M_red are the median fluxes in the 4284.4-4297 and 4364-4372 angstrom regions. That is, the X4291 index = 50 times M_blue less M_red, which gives -35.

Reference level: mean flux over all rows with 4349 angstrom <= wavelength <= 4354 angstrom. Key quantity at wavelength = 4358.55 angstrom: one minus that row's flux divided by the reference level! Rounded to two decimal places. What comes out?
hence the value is -0.22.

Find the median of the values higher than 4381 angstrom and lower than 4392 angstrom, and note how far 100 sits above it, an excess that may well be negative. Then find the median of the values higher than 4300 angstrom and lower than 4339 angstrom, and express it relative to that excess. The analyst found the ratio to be 0.0446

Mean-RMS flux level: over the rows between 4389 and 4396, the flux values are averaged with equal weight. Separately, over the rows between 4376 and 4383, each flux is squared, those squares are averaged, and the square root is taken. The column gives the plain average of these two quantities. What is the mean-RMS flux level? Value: 4.68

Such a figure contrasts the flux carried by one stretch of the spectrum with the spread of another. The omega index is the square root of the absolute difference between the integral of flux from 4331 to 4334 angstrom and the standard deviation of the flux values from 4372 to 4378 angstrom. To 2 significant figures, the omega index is 3.6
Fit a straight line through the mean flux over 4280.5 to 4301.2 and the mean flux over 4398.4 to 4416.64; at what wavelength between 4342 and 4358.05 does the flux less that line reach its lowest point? 4352.54 angstrom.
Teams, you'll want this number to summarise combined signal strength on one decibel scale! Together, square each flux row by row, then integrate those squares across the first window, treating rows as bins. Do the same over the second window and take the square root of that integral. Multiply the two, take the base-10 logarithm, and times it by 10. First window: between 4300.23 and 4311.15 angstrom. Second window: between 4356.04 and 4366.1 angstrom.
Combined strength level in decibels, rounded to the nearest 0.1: 34.0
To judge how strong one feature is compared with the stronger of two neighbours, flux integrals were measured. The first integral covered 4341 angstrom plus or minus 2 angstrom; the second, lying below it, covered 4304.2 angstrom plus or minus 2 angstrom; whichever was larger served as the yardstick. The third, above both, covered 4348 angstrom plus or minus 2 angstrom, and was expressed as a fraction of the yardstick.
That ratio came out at 1.10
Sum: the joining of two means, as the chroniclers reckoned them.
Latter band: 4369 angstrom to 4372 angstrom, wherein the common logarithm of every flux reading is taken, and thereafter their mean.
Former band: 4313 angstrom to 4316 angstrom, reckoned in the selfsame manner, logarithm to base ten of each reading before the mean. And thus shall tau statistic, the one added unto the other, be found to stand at 1.33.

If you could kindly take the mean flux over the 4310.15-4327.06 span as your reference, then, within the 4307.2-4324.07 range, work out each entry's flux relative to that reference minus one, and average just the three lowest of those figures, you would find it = -0.18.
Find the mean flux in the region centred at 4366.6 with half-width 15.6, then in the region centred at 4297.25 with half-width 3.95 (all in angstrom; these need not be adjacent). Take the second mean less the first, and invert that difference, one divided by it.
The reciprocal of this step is -1.2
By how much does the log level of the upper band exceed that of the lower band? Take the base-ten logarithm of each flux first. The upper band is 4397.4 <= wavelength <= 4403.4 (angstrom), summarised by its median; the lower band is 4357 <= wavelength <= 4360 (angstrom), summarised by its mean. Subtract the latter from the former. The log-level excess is -0.025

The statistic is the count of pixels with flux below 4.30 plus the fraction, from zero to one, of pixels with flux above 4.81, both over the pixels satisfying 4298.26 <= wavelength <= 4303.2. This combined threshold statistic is 5.0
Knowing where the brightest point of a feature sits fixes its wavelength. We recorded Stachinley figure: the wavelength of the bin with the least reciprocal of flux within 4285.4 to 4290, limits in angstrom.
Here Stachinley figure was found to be 4286.89 angstrom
